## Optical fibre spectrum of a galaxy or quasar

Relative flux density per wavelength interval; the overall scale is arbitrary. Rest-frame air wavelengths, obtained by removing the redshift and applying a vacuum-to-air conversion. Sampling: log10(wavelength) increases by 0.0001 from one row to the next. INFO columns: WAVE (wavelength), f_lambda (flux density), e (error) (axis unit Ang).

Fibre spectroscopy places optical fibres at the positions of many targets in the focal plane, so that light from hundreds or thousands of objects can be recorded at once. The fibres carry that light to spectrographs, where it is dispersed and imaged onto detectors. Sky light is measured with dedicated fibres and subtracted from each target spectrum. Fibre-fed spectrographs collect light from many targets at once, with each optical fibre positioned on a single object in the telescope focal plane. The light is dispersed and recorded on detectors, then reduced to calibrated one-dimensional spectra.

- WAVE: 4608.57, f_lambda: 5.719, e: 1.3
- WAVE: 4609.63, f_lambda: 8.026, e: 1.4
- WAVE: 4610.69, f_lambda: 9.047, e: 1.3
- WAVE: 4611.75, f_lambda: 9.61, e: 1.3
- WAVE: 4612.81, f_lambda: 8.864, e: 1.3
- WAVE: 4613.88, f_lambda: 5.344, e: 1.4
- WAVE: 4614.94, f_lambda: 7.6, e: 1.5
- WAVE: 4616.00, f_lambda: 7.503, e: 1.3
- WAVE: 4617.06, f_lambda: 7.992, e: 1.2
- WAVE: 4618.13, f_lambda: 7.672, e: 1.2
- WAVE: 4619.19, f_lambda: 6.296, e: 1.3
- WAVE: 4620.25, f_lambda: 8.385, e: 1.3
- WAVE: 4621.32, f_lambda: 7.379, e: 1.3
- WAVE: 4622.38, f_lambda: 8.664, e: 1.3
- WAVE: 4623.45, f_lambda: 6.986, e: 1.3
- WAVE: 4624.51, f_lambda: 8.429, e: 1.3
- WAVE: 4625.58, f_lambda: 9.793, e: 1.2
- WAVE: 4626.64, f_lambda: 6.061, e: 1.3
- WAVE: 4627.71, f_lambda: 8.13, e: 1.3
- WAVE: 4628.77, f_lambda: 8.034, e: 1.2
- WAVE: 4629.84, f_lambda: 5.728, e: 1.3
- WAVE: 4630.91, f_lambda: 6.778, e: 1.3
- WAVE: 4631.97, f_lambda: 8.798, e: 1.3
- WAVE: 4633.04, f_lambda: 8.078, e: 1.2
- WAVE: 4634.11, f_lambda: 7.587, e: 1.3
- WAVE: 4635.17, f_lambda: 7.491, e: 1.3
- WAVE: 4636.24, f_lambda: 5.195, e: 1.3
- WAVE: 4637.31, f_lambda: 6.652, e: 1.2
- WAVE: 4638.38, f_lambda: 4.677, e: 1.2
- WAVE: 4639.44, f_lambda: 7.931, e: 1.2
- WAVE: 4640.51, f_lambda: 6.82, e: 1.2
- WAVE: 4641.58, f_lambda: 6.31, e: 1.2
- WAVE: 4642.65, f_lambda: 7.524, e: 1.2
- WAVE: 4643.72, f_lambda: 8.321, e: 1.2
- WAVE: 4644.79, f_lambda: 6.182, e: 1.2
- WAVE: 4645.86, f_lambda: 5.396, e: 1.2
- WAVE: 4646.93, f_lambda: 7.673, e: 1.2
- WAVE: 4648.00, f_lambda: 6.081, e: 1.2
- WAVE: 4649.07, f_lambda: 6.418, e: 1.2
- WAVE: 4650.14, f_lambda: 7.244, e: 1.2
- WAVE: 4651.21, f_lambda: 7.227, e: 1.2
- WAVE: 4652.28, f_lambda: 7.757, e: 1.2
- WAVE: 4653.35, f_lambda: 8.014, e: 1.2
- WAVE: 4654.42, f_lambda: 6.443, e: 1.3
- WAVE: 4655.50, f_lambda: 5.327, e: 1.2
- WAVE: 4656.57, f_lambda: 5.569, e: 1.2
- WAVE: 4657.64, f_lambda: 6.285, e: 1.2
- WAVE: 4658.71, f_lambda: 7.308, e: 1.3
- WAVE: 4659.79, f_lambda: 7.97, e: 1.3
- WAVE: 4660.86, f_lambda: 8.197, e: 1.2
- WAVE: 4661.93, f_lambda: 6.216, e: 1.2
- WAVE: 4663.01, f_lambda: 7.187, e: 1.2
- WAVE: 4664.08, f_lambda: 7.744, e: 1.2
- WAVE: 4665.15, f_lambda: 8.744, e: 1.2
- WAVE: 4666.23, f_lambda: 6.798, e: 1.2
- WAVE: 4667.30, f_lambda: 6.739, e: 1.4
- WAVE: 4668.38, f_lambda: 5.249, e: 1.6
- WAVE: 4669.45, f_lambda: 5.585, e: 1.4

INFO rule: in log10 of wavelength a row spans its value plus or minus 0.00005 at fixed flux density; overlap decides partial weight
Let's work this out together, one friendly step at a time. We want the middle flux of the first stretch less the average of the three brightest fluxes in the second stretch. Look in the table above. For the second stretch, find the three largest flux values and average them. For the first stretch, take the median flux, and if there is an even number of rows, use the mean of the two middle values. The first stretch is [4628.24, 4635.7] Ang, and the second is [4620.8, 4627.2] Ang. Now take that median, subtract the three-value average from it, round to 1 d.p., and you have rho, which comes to -1.4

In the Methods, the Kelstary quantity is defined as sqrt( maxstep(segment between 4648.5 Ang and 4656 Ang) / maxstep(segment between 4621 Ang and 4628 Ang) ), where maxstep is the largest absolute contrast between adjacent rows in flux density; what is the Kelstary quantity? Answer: 0.65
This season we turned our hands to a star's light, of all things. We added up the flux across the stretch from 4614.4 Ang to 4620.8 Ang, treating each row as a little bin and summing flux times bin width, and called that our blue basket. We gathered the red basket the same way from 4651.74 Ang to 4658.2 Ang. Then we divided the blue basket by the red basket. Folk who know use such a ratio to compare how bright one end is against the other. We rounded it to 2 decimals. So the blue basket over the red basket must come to 1.14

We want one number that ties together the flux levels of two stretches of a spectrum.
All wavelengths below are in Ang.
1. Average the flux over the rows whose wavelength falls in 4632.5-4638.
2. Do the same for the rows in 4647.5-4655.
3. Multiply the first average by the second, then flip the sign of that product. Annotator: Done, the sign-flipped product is -49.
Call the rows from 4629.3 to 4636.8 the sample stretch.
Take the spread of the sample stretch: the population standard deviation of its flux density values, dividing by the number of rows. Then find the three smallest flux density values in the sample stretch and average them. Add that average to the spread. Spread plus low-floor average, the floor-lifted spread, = 7.09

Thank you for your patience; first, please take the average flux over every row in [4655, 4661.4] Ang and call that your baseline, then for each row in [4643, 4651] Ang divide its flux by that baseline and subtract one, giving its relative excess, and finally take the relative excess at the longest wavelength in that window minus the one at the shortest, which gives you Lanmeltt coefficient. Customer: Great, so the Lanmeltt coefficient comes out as -0.16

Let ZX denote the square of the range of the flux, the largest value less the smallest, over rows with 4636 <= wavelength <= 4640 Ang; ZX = 11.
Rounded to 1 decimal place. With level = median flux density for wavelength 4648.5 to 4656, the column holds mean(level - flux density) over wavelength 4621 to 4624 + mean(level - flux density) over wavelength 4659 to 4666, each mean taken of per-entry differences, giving -0.9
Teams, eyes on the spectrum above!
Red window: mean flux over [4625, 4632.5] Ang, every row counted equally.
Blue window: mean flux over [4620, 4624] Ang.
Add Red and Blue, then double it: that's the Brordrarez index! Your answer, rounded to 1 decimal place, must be 30.9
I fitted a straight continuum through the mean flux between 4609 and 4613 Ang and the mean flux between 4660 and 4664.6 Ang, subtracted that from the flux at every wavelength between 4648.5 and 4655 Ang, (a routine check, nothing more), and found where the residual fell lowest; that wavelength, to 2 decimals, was 4649.07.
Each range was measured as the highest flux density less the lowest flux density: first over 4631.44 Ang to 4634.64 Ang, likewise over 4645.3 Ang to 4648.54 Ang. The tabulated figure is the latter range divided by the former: 1.9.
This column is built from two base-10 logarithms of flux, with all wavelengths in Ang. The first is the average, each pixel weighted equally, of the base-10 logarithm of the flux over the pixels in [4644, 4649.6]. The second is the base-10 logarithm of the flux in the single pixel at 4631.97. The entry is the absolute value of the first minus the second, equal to 0.14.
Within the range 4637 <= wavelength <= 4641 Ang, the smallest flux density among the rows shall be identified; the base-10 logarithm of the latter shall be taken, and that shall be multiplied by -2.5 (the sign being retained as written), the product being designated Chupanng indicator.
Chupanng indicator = -1.67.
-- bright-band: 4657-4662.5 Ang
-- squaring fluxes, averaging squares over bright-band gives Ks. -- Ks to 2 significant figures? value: 52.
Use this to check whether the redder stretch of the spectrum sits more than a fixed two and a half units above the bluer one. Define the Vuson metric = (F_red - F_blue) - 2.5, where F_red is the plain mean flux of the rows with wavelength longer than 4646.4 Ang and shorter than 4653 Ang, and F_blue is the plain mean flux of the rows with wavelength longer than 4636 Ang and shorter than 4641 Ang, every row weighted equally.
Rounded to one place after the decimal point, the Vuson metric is -1.7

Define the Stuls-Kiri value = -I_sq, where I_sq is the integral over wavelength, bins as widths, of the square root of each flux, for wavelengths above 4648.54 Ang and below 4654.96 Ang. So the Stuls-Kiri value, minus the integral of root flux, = -17.2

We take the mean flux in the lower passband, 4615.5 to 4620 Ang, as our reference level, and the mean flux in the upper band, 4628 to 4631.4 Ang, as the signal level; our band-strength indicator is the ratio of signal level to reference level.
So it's 0.93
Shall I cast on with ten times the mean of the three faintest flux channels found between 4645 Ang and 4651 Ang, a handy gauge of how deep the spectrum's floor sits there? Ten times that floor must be 60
